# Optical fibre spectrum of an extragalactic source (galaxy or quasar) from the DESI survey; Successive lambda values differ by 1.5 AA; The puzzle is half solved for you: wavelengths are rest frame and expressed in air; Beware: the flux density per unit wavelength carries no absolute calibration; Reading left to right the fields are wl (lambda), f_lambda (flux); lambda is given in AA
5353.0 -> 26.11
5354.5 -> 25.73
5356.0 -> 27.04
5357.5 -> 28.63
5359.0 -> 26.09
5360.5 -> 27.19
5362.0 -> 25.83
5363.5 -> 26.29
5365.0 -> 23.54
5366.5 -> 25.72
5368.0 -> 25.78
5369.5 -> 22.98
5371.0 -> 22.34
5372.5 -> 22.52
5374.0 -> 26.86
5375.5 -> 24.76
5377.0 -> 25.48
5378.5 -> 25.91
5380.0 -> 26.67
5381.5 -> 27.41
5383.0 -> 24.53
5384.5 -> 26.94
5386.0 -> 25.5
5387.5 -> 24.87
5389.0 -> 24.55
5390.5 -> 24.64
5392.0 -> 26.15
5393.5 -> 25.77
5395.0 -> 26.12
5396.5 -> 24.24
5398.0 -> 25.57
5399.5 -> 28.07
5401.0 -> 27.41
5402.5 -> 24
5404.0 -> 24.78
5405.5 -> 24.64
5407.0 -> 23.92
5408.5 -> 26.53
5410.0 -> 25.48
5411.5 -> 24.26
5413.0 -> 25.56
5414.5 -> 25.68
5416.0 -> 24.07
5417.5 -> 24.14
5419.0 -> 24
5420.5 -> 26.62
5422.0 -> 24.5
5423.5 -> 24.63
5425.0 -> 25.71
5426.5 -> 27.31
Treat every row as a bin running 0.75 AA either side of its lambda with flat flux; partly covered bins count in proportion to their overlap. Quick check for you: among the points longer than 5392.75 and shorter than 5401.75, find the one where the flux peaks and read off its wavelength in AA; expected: 5399.5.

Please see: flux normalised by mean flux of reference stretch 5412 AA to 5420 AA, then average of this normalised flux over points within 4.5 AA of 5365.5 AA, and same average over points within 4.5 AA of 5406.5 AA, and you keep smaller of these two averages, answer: 1.01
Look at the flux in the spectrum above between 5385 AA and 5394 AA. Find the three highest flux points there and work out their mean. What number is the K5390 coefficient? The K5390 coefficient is 25.8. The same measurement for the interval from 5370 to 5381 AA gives 26.5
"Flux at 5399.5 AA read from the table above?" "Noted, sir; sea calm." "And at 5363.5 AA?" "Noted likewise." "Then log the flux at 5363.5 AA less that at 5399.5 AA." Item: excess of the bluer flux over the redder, -1.8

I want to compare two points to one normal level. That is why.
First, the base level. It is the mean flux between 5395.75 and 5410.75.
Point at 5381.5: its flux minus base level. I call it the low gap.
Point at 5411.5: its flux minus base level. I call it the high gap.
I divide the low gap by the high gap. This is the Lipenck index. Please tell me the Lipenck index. -1.6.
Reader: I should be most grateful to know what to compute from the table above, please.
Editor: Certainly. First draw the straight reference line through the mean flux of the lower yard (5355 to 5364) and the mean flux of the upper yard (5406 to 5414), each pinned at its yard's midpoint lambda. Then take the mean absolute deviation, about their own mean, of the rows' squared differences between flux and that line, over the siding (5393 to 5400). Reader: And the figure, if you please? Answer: 1.99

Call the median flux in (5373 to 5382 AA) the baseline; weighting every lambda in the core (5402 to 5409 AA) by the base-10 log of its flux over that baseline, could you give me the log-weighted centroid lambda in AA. 5404.7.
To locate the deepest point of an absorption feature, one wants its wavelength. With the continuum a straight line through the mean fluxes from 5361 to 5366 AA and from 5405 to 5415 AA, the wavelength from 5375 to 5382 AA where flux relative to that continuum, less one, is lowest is 5375.5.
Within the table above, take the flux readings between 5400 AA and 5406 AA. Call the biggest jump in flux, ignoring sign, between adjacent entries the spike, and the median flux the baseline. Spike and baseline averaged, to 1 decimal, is 14.1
